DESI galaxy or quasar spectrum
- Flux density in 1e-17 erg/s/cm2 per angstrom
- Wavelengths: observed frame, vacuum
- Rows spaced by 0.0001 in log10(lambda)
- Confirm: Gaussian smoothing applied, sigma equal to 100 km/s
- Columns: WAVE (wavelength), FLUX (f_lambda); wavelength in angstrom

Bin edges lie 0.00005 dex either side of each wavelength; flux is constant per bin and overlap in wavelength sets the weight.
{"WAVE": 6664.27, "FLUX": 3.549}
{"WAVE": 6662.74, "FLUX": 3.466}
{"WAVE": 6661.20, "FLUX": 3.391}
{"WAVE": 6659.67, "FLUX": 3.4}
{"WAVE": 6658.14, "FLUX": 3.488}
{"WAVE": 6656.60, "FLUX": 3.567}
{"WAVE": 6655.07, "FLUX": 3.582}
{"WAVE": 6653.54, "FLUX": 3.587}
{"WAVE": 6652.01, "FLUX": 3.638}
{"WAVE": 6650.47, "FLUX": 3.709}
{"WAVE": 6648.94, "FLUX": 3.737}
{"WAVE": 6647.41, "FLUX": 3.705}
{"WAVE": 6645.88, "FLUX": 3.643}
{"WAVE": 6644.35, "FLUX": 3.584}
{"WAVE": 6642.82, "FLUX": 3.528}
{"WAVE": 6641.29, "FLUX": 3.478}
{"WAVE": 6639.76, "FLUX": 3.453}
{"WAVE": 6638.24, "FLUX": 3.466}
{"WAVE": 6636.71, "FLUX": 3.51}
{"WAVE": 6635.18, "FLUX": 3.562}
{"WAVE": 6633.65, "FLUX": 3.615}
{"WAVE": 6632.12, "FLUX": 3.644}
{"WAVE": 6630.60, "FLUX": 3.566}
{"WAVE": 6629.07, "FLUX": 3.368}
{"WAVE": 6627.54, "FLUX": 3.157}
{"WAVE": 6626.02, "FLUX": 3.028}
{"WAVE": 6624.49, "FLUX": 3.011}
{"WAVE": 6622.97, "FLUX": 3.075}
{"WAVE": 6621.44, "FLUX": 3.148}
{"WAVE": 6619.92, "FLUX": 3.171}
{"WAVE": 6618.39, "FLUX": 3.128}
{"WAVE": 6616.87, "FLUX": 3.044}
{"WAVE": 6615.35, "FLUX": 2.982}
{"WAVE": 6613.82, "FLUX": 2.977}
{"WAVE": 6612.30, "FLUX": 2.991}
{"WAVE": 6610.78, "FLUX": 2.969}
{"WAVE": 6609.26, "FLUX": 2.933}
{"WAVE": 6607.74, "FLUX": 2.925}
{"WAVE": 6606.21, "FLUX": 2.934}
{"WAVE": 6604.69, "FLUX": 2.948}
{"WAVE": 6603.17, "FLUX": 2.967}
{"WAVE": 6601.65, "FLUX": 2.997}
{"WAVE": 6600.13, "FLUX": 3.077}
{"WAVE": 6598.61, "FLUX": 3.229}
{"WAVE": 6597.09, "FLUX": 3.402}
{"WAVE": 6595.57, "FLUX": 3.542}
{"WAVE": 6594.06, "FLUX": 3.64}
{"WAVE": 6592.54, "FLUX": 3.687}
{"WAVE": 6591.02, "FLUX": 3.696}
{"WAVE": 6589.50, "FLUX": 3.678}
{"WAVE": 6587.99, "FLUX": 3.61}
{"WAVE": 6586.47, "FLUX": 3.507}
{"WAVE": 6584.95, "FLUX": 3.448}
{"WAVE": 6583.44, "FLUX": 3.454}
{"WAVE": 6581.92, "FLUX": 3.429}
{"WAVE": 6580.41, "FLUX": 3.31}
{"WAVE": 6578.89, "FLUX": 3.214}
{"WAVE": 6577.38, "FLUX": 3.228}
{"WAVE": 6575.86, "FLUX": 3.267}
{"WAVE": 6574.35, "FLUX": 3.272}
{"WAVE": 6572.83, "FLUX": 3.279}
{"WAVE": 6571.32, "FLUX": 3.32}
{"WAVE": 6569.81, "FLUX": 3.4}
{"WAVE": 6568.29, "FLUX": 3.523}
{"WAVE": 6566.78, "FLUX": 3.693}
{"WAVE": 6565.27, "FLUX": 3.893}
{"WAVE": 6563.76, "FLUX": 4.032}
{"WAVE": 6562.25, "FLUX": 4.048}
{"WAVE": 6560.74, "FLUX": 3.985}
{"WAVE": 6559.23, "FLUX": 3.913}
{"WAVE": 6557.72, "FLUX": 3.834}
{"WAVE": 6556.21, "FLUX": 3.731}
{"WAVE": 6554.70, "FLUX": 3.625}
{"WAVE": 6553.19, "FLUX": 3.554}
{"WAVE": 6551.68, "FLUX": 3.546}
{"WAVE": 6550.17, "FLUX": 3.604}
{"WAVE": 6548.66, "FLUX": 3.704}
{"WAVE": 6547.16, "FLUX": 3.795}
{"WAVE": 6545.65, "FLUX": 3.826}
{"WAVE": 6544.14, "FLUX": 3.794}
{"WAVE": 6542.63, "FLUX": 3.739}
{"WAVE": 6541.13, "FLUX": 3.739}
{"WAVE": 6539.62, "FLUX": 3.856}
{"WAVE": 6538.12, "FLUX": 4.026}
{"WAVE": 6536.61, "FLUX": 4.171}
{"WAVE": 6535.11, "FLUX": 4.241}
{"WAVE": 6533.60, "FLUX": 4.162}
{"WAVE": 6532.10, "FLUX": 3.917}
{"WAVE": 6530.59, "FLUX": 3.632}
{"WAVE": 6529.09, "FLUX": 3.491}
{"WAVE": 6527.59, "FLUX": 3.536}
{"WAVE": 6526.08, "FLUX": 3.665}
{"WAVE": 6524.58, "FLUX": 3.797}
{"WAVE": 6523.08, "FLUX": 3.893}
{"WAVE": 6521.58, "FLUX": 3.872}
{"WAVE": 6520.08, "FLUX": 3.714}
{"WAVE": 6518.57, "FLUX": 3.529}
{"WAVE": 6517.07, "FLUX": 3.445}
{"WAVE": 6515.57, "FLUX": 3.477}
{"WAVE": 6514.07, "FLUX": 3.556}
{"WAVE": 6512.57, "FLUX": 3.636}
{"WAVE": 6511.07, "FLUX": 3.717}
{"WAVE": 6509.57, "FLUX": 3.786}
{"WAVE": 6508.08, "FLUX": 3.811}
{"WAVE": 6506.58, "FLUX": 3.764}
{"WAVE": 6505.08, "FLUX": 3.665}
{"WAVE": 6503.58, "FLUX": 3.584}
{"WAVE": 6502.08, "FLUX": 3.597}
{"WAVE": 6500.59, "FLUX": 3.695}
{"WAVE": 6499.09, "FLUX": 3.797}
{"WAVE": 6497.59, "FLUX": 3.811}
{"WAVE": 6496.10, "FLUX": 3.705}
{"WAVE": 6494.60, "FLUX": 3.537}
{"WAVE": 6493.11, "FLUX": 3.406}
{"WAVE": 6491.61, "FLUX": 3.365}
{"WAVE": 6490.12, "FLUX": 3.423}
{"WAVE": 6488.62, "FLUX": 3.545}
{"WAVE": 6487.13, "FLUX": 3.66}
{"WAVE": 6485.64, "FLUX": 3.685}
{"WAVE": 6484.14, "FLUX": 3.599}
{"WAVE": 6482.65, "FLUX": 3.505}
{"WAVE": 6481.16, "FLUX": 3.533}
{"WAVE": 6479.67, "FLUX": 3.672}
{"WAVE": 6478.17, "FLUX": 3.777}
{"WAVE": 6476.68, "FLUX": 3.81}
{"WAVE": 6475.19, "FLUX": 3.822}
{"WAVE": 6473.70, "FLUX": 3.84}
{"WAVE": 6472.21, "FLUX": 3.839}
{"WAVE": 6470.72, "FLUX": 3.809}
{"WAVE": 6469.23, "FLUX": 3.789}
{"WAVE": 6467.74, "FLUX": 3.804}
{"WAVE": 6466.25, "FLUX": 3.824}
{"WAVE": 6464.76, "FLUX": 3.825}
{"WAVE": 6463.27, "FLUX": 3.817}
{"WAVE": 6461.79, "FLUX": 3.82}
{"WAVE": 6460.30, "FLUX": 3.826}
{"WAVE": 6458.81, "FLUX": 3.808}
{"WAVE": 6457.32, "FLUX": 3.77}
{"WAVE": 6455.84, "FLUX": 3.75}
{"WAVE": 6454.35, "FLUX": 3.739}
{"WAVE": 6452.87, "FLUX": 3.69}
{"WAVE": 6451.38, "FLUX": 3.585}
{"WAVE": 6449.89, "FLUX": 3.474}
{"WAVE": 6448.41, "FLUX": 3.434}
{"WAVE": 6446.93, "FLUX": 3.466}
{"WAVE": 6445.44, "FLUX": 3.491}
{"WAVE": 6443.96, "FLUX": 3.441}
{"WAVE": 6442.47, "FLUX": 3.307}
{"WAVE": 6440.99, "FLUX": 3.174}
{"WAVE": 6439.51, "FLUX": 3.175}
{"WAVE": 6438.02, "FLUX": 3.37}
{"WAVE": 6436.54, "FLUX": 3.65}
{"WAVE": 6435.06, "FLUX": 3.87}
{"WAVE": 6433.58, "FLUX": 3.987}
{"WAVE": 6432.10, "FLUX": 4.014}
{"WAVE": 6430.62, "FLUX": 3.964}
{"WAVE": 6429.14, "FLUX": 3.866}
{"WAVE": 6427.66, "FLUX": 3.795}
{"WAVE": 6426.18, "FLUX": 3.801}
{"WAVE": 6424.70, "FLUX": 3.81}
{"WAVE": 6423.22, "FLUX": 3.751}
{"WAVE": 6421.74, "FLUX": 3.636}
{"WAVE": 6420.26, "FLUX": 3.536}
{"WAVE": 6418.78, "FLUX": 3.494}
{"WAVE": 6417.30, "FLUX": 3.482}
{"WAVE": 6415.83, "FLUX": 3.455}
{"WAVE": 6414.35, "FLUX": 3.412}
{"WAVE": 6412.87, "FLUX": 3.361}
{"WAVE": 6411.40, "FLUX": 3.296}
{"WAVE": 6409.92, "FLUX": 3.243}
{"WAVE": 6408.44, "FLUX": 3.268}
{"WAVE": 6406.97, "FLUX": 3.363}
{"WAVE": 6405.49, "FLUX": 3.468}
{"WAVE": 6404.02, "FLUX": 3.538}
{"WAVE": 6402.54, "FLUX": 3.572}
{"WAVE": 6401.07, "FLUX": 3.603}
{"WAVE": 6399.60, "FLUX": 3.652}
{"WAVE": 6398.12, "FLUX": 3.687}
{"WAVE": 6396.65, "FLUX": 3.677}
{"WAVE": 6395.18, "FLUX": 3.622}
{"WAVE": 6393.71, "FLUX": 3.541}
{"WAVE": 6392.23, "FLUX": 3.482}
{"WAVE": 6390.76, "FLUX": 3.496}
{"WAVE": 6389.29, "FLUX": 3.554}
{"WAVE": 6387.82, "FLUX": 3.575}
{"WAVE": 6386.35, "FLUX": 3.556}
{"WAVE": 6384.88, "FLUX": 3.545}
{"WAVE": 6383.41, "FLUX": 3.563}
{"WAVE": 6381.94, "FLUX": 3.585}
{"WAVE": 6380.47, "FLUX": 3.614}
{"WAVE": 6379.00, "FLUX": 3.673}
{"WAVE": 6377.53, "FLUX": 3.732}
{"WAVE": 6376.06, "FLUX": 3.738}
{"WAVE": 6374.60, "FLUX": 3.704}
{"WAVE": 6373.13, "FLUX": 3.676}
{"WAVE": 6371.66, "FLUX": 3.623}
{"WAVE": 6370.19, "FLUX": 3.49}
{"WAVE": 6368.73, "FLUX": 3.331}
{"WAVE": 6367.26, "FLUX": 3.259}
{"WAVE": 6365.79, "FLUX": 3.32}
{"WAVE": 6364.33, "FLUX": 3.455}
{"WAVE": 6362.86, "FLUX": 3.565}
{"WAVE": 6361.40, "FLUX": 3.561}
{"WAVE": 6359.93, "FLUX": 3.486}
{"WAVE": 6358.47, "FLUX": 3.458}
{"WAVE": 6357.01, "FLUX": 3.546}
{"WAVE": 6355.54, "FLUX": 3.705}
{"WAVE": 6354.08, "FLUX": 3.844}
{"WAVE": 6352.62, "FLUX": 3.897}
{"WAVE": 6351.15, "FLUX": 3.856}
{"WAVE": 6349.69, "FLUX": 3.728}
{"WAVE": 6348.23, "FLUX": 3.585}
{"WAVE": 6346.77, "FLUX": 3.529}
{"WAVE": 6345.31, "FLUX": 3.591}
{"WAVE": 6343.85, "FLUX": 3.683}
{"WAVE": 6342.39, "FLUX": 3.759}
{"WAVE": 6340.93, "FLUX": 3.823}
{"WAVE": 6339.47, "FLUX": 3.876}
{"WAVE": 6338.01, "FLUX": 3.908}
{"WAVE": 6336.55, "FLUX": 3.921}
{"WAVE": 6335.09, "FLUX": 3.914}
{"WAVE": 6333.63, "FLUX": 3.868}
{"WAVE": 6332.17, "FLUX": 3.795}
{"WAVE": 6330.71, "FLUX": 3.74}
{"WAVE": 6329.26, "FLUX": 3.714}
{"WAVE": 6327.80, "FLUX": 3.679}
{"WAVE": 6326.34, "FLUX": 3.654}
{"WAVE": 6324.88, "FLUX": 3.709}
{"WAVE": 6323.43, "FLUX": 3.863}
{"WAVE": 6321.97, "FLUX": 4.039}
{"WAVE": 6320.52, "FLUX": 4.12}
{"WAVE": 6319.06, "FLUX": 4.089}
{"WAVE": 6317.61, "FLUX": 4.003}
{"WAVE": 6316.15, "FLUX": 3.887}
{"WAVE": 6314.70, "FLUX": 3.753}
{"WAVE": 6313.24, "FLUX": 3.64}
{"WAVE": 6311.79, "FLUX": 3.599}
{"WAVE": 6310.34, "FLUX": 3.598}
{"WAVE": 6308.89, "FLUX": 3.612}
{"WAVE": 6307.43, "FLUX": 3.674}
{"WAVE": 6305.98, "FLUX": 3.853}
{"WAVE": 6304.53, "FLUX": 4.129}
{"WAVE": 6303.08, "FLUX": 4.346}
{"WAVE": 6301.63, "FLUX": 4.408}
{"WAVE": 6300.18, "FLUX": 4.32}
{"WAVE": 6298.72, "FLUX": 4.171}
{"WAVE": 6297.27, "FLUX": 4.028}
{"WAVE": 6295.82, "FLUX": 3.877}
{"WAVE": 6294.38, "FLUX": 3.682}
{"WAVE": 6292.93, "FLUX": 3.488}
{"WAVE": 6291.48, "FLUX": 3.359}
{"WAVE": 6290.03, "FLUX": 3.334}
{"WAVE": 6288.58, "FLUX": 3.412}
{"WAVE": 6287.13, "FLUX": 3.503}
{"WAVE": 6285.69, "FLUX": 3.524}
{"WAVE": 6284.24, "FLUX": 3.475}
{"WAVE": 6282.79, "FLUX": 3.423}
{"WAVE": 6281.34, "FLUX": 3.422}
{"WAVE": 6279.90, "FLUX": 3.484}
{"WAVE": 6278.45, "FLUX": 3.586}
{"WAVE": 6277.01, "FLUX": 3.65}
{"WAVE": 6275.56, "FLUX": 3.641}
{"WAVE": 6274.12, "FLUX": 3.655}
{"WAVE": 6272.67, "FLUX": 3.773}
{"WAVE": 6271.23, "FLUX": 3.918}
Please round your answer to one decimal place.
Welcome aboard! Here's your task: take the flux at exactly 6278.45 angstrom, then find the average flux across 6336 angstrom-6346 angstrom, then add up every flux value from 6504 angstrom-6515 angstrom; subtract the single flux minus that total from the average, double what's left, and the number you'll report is 52.3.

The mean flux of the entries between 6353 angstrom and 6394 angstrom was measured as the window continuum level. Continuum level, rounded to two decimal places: 3.56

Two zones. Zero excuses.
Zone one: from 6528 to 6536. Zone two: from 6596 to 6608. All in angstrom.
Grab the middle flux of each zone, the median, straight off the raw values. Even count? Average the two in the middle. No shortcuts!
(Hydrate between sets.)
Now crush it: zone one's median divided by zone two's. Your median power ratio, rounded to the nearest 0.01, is 1.31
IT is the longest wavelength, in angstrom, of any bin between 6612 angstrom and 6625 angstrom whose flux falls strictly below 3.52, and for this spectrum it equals 6624.49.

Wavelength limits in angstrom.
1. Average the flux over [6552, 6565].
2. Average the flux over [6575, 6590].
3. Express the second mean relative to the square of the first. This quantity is 0.232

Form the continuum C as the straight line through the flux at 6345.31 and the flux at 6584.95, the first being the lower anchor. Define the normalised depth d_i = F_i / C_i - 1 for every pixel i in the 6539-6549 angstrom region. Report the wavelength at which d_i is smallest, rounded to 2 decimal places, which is 6548.66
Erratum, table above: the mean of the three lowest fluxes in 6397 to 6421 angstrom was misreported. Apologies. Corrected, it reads 3.3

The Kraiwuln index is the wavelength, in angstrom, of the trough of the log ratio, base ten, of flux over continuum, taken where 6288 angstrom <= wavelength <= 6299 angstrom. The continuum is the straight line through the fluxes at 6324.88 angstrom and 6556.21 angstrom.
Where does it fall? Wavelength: 6290.03 angstrom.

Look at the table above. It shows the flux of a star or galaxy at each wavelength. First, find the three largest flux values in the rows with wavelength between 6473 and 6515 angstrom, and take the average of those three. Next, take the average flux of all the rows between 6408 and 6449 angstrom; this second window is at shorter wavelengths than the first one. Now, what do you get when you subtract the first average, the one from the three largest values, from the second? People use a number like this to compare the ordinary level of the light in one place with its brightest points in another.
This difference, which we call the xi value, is -0.27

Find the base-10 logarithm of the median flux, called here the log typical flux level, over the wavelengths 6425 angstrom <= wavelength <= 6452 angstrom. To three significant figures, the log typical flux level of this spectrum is 0.549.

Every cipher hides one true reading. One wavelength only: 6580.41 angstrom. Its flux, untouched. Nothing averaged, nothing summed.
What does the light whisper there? 3.31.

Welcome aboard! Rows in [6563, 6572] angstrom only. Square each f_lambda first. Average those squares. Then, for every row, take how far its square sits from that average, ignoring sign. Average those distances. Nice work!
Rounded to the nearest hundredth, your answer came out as 1.68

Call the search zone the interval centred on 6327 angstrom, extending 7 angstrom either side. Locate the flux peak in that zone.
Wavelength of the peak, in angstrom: 6320.52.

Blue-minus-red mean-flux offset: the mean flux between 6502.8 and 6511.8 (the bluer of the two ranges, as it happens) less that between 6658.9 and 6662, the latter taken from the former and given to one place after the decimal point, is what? 0.3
